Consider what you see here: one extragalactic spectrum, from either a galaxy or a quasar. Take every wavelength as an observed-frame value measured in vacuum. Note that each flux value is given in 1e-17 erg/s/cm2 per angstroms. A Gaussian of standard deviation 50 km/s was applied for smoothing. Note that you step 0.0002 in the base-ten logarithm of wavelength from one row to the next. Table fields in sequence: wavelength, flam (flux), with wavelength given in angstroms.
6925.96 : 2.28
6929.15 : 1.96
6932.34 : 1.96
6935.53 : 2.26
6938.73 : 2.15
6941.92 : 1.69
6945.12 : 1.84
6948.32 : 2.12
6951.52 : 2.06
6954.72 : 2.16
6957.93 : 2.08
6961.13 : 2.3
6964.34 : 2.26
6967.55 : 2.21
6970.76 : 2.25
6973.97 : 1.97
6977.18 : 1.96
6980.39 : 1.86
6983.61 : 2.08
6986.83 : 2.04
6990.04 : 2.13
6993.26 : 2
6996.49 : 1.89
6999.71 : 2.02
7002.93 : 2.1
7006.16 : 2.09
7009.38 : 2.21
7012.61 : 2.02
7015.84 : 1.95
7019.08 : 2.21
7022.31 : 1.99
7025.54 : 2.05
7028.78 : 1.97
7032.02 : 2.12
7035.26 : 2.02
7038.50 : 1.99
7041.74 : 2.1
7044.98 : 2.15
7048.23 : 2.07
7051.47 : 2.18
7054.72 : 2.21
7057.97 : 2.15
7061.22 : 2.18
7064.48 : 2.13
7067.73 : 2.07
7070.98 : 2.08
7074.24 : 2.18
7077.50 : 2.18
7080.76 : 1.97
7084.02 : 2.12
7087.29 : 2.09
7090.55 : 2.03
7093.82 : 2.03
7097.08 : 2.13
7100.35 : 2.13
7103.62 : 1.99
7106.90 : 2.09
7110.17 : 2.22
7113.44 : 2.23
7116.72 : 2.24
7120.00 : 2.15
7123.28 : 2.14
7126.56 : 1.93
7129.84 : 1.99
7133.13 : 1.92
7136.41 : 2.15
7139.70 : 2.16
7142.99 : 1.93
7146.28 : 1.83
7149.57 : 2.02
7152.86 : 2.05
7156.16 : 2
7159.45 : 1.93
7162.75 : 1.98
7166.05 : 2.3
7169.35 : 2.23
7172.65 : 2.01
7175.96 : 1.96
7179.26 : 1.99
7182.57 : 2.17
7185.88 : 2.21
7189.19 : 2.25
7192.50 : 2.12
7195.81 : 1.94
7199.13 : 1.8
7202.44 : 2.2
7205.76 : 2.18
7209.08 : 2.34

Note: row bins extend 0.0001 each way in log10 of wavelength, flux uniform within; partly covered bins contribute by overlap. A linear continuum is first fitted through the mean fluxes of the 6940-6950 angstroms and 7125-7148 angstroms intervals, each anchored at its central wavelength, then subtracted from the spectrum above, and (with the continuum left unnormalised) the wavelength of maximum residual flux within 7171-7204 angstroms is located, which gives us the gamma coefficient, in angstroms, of 7189.19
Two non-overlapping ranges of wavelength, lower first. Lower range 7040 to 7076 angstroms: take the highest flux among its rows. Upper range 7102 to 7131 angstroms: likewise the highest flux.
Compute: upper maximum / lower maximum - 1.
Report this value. 0.014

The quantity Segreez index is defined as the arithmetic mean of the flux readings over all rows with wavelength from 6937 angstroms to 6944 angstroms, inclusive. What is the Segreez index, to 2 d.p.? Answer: 1.92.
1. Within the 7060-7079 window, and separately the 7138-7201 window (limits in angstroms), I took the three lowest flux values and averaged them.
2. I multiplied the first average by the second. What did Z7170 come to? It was 3.88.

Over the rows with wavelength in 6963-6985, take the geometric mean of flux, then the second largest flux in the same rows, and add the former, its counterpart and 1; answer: 5.33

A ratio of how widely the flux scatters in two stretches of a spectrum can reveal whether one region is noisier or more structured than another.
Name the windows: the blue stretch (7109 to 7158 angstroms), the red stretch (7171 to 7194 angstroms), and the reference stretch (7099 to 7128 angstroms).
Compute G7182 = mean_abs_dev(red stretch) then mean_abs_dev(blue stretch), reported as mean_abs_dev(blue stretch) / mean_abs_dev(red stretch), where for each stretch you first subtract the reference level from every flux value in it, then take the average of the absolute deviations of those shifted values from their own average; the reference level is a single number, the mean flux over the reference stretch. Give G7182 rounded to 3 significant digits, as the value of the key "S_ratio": 1.14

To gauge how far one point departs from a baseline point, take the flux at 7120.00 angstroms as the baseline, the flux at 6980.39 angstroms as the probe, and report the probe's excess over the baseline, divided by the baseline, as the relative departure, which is -0.13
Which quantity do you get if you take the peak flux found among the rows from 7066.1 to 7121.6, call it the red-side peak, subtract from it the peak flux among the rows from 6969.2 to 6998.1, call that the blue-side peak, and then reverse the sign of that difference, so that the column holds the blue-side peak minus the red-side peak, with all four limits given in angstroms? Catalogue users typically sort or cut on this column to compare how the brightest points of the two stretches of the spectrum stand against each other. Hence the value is 0.01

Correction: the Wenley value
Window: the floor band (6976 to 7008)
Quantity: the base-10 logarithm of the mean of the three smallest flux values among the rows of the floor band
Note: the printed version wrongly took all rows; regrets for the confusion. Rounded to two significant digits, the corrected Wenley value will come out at 0.28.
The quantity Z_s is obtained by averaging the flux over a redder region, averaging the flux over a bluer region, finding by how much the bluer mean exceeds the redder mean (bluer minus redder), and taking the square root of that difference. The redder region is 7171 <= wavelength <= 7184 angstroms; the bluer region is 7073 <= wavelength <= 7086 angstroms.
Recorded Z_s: 0.28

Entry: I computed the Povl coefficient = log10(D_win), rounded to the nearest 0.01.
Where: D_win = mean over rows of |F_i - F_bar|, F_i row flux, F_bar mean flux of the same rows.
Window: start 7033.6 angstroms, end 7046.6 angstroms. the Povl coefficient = -1.22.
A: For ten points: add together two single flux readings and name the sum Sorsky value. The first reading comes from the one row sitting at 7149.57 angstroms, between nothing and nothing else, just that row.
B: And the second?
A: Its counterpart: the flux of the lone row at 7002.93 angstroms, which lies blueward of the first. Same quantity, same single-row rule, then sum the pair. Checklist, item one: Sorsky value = 4.12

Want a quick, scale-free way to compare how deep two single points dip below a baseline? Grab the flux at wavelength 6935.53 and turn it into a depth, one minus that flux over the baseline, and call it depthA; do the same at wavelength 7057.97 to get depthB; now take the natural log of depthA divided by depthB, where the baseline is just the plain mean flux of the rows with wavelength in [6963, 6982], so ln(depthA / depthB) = 1.0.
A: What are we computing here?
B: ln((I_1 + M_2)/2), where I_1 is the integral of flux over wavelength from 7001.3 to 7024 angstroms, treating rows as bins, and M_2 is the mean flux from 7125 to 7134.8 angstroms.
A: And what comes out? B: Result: 3.2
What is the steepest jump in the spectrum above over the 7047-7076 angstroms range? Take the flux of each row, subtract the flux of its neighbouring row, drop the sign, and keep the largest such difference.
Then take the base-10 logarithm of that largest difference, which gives -0.96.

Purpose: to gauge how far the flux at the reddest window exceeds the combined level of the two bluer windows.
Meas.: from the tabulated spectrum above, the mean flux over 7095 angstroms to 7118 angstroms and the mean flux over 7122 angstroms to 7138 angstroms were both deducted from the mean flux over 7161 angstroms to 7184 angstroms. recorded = -2.08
